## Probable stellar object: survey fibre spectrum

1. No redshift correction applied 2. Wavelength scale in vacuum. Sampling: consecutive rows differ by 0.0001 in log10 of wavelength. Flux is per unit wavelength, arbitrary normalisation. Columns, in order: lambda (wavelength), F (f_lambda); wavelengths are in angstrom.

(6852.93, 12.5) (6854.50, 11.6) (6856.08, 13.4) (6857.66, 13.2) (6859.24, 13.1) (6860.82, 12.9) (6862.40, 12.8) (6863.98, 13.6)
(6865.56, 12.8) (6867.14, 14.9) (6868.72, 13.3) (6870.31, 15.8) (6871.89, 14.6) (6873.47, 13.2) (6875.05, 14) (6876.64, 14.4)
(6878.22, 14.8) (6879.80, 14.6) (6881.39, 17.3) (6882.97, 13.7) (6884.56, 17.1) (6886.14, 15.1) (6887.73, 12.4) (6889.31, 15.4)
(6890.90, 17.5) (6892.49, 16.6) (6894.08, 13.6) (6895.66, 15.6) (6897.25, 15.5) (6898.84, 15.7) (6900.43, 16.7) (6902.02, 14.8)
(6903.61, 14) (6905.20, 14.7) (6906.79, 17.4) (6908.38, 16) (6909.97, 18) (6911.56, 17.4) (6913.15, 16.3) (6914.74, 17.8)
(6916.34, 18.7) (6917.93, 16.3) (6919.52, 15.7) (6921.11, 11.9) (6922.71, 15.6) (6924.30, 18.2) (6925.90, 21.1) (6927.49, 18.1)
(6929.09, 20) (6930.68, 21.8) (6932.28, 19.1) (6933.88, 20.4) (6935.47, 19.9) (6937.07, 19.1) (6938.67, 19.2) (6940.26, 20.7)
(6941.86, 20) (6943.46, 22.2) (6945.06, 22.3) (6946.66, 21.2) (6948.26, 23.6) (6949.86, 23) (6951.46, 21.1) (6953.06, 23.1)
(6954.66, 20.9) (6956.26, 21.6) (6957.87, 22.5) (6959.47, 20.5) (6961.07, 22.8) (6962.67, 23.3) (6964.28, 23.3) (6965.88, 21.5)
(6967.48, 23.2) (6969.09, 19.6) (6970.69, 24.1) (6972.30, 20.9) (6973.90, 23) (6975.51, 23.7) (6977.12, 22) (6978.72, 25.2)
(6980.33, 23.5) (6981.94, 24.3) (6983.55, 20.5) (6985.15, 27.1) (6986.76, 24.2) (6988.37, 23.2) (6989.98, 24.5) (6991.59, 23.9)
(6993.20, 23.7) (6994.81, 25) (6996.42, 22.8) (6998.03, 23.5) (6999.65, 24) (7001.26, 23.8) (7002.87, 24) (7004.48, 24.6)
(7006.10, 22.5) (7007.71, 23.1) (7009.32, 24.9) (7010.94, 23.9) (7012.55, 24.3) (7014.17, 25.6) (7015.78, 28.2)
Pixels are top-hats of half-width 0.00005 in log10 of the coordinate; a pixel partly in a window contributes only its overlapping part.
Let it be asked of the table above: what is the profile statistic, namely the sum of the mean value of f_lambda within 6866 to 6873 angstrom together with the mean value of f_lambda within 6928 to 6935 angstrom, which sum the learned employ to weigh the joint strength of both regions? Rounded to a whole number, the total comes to 35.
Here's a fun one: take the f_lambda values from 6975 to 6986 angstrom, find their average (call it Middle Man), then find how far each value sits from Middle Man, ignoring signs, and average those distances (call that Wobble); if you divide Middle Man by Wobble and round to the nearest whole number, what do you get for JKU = 16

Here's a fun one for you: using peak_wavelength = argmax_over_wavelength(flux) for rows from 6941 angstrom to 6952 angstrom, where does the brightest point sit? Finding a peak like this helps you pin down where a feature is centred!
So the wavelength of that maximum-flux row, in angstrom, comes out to 6948.26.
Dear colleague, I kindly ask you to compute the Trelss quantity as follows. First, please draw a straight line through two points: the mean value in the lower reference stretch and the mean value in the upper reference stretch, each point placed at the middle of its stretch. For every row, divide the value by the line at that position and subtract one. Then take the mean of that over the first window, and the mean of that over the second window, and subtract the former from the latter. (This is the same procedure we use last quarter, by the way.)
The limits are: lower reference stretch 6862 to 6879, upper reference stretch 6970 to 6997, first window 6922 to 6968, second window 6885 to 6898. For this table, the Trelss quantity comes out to -0.07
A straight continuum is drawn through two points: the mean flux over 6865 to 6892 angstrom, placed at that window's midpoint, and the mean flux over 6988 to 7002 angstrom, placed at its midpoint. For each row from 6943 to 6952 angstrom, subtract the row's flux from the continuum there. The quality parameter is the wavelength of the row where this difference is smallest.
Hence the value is 6948.26 angstrom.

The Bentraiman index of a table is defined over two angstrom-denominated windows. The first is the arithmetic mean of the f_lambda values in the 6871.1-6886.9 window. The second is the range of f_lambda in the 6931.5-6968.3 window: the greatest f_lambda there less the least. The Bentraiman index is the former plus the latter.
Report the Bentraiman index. 19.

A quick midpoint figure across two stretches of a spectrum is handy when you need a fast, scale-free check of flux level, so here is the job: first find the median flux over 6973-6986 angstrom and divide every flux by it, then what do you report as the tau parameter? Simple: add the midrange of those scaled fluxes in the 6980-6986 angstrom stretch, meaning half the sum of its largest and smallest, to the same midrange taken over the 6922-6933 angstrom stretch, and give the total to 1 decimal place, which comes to 1.8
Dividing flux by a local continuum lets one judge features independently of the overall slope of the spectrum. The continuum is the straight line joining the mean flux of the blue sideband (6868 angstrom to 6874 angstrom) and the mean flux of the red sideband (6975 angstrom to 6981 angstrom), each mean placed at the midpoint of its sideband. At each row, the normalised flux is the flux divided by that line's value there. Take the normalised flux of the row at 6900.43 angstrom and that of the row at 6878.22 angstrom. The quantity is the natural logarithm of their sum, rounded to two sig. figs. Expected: 0.69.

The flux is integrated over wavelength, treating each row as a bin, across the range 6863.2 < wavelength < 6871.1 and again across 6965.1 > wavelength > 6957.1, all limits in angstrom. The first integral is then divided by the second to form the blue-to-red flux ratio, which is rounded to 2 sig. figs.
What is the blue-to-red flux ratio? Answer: 0.62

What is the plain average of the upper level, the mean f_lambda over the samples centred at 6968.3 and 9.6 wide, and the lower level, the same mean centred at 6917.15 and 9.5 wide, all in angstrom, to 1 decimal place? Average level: 19.1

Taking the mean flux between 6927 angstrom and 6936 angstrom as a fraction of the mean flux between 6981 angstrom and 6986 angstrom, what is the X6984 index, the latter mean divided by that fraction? 29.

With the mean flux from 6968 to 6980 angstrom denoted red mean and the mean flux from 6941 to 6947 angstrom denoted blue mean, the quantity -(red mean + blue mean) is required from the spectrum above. -44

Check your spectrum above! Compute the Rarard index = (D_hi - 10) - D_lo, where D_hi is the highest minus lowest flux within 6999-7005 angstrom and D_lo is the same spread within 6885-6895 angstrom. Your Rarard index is -14.3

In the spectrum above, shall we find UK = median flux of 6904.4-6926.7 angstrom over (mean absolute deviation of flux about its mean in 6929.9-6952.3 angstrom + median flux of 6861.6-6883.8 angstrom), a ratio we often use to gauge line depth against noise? 1.094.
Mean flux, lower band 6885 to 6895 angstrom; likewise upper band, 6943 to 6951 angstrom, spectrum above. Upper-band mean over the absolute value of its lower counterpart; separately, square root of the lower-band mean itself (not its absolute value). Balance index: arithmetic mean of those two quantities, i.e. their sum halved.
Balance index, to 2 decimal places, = 2.69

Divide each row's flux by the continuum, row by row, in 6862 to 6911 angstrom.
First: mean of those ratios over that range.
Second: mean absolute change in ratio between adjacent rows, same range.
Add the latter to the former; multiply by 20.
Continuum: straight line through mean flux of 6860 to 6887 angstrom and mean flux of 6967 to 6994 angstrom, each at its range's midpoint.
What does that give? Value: 21.6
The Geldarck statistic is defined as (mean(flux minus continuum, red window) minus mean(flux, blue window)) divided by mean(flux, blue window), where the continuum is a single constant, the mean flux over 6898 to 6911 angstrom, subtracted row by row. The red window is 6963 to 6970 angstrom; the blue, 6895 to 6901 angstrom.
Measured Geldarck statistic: -0.62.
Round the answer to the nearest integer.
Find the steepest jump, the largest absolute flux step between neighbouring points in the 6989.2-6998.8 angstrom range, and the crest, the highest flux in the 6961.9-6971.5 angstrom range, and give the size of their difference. 22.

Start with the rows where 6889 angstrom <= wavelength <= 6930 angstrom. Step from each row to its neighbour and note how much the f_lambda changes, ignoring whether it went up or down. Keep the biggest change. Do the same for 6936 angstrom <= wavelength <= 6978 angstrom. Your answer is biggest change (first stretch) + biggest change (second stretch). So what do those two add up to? 8.3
